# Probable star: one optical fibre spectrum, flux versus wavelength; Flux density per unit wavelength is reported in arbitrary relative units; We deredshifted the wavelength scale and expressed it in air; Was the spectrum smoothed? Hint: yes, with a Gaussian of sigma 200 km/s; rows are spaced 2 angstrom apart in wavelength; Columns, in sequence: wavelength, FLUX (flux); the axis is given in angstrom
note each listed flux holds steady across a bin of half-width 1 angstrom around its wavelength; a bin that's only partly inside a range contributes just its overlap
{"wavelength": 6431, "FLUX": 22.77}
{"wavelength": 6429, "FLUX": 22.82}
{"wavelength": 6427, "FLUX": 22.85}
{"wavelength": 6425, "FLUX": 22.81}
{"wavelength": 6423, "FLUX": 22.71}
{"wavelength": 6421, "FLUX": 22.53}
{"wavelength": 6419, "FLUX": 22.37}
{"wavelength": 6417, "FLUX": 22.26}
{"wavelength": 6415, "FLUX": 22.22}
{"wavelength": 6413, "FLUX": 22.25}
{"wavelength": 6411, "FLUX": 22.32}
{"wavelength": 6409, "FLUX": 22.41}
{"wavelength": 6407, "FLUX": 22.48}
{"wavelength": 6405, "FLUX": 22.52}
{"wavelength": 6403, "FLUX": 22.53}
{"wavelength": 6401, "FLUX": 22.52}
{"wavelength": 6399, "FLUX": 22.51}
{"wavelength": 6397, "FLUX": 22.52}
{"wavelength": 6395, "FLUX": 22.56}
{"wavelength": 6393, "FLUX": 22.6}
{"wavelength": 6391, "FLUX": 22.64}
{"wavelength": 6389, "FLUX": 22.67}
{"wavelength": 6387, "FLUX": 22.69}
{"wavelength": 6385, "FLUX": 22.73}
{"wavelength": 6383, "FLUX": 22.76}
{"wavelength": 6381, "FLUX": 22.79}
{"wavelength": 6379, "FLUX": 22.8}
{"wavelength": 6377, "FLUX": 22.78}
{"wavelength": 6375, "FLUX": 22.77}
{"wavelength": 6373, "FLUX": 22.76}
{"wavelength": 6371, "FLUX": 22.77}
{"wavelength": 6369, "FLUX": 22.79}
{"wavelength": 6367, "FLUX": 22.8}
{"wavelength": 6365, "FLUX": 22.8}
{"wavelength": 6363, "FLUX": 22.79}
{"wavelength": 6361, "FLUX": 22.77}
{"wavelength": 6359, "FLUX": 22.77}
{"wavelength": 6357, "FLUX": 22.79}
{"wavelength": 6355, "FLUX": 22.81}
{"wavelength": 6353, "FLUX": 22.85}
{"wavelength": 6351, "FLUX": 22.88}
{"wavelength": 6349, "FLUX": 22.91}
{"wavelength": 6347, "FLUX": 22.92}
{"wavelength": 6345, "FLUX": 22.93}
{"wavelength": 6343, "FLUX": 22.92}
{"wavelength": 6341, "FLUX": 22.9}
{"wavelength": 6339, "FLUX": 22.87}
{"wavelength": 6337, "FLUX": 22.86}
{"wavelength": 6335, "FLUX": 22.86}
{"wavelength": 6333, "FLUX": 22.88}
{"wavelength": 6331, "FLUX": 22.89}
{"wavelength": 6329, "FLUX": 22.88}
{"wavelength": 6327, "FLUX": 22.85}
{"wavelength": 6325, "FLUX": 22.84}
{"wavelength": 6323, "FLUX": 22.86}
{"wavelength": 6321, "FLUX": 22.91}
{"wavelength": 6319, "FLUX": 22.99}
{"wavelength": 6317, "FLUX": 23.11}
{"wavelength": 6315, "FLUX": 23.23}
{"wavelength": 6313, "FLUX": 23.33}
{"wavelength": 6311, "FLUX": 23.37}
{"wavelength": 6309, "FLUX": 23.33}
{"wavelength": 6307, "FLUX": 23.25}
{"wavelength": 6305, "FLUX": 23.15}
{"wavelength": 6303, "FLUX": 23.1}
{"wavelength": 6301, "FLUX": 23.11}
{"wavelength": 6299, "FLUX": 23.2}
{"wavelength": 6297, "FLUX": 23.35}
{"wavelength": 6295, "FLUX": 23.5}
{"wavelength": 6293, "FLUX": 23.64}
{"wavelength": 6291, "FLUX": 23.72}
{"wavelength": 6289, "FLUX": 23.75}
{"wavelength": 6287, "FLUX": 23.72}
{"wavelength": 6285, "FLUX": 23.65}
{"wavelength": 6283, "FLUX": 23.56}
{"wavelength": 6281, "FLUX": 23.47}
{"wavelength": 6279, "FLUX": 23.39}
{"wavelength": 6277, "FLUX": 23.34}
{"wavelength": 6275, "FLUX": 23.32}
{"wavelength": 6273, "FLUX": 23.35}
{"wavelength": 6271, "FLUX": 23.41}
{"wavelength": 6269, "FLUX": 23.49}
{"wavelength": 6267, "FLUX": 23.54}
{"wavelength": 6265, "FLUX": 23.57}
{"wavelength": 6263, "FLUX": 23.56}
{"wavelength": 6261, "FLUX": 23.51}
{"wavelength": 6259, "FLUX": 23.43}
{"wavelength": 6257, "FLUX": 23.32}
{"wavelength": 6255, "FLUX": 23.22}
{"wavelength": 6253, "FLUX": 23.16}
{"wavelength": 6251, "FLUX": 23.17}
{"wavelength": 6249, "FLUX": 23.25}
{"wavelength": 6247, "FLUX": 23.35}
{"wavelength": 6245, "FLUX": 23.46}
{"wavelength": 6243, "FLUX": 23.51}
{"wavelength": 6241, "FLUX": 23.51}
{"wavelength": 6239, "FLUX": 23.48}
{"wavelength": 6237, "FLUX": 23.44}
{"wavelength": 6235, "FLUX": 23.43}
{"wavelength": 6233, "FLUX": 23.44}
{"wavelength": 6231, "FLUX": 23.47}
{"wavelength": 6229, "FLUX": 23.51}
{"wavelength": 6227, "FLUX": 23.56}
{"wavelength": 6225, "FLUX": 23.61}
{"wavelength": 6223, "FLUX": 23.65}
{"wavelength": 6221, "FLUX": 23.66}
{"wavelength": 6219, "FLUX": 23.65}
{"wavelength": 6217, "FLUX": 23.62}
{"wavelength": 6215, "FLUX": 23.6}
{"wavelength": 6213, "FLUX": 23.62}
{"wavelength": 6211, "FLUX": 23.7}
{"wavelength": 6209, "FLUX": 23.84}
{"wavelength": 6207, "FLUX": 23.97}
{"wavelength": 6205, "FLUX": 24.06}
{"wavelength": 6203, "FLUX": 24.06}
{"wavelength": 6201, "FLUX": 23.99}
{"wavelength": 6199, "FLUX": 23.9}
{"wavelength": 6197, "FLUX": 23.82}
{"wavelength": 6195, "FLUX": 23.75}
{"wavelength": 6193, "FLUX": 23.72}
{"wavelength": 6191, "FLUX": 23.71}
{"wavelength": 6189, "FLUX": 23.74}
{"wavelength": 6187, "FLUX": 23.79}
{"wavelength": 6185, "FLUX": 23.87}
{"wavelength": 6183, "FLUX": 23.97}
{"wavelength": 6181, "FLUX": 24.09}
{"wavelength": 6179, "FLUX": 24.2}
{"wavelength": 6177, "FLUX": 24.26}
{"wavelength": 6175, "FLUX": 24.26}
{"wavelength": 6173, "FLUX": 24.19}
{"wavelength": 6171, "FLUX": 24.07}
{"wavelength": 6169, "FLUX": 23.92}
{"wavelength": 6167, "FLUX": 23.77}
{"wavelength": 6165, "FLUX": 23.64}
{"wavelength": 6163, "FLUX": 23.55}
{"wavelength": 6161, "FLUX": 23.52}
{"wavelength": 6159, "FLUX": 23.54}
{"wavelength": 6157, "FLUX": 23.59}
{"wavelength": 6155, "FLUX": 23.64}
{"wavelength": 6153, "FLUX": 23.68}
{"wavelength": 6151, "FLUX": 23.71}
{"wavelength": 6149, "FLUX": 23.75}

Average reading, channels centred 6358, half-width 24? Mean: 22.8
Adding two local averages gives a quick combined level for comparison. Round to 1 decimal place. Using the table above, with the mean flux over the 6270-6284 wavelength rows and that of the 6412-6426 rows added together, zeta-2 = 45.9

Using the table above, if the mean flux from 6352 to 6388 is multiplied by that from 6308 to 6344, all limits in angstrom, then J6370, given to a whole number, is 524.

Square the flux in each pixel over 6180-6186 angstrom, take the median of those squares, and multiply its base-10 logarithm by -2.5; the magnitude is -6.90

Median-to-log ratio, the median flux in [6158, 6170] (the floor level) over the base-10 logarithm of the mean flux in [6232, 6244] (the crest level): 17.2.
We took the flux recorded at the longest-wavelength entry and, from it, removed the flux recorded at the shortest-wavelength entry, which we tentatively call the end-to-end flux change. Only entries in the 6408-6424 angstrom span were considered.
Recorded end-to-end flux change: 0.30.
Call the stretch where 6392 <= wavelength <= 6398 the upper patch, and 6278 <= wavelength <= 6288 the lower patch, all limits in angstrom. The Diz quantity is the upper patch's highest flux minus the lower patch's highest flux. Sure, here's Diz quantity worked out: -1.1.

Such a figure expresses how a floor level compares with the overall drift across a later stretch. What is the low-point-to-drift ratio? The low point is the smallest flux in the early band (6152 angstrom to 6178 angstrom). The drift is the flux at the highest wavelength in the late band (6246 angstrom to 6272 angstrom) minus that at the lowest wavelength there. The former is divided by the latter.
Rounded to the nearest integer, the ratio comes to 392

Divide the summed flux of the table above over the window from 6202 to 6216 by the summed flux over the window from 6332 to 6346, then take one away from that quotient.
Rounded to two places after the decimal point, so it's 0.04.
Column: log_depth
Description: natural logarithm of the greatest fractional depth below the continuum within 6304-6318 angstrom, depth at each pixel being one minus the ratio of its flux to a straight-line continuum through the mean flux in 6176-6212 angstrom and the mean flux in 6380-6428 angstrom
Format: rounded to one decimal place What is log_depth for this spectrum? -6.3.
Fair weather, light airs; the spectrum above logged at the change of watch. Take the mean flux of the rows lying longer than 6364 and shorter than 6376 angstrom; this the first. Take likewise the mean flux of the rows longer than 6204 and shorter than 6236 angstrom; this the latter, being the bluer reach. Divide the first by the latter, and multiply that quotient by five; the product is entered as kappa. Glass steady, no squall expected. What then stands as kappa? 4.82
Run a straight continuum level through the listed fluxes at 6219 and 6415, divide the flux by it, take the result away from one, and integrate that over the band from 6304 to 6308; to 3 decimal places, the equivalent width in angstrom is -0.032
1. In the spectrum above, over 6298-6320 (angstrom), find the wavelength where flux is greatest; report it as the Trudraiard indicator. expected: 6311 angstrom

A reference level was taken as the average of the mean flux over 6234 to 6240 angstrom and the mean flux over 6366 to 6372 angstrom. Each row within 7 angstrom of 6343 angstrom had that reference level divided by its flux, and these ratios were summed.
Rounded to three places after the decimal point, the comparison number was 7.066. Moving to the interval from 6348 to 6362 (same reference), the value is 7.090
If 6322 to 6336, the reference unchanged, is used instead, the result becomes 7.077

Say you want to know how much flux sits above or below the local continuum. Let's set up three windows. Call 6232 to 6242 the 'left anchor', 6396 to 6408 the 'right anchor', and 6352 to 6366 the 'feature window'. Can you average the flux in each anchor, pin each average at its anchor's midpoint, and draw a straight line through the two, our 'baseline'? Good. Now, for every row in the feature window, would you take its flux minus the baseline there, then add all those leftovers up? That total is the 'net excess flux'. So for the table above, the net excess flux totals 0.3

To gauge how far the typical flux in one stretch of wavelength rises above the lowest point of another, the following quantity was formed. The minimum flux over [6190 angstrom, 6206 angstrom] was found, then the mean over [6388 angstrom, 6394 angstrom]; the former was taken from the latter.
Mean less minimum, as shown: -1.1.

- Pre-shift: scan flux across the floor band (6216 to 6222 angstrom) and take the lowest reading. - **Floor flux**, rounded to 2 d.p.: 23.62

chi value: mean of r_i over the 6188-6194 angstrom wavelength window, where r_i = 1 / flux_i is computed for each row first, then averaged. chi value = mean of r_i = 0.0422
